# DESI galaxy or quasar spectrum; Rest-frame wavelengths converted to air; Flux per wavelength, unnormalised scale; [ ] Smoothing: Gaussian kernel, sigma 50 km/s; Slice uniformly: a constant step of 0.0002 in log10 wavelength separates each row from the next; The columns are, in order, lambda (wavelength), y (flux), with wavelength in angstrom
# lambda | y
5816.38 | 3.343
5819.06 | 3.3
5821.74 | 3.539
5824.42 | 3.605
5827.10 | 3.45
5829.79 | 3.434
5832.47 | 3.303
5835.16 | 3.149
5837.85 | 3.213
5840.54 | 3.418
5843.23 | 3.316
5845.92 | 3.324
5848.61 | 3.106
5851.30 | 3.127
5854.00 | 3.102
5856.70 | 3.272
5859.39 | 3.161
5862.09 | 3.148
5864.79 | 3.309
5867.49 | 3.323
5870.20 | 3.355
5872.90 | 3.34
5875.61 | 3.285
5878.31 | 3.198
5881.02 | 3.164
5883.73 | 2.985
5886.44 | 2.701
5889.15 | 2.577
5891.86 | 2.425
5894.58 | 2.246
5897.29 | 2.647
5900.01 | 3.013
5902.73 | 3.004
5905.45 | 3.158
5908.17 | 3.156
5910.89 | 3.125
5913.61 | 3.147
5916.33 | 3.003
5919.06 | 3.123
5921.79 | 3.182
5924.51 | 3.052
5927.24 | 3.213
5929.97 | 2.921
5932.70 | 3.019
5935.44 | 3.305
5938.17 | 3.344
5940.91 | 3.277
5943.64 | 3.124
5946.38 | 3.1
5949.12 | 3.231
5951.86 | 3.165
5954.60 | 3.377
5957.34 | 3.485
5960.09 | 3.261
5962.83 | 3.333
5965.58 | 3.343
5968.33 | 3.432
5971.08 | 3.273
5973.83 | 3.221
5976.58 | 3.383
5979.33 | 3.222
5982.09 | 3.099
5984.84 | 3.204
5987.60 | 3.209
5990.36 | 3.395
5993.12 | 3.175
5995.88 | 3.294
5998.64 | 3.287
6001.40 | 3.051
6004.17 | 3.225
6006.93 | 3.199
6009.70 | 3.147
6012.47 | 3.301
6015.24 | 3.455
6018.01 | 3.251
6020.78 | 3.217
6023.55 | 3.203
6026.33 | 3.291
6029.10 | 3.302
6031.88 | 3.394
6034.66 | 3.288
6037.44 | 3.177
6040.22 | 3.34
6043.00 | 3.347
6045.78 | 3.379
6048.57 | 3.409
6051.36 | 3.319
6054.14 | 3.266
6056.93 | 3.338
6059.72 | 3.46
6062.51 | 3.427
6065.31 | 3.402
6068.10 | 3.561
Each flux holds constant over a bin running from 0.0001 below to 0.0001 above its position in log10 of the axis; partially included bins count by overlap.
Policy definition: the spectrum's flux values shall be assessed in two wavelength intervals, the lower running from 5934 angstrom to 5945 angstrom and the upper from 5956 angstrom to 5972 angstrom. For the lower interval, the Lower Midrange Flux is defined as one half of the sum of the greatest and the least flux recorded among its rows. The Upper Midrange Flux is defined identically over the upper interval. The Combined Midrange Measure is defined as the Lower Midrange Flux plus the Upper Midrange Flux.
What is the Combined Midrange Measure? 6.61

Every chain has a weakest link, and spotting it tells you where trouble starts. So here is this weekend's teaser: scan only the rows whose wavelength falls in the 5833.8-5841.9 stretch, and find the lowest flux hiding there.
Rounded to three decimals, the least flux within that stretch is 3.149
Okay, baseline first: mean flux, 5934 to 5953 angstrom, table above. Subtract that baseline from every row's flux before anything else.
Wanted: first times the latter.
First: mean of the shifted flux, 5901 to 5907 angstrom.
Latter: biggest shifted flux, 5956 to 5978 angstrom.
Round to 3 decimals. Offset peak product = -0.037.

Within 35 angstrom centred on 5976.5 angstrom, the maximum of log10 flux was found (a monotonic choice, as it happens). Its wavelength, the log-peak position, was 5968.33 angstrom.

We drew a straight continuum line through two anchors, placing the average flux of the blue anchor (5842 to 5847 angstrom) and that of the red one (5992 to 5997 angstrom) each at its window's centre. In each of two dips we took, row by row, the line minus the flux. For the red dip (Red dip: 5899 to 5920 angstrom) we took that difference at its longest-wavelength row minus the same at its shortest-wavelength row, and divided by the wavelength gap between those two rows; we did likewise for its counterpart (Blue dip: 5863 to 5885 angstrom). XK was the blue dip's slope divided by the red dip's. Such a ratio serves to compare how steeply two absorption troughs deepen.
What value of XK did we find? -2.6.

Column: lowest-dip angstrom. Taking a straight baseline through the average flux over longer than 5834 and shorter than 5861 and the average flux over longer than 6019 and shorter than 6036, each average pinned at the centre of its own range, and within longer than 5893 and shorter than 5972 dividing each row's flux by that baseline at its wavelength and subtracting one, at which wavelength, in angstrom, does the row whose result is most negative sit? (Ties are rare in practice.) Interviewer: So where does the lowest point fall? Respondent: 5894.58 angstrom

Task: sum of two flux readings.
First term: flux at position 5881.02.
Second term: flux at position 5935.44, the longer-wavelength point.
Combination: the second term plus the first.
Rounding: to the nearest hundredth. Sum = 6.47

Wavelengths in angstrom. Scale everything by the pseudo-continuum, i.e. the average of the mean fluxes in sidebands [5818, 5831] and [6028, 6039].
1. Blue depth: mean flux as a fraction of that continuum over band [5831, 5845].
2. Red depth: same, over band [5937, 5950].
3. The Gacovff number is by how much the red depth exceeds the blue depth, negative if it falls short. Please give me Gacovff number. -0.02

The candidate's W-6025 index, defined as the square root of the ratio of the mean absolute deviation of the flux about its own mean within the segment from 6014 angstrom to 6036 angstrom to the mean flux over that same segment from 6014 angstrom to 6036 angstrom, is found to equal 0.14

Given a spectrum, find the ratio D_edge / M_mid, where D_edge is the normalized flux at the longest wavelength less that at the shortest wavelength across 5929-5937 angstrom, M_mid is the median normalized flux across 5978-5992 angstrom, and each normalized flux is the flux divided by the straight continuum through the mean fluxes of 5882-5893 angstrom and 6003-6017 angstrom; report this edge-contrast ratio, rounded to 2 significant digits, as 0.12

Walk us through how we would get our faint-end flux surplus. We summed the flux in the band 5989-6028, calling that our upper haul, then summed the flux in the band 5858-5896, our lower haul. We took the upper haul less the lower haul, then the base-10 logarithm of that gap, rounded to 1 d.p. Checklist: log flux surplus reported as 0.5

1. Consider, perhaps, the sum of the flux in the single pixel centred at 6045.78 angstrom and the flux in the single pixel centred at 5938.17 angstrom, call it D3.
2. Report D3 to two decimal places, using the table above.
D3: 6.72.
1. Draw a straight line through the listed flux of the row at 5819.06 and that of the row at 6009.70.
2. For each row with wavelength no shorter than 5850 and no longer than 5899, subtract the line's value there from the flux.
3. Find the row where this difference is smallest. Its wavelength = 5894.58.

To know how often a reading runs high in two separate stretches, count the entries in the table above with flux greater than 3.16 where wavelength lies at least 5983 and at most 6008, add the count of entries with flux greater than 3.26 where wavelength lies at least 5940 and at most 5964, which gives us 13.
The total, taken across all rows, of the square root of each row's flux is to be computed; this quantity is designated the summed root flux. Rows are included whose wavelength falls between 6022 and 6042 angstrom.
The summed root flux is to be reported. 13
